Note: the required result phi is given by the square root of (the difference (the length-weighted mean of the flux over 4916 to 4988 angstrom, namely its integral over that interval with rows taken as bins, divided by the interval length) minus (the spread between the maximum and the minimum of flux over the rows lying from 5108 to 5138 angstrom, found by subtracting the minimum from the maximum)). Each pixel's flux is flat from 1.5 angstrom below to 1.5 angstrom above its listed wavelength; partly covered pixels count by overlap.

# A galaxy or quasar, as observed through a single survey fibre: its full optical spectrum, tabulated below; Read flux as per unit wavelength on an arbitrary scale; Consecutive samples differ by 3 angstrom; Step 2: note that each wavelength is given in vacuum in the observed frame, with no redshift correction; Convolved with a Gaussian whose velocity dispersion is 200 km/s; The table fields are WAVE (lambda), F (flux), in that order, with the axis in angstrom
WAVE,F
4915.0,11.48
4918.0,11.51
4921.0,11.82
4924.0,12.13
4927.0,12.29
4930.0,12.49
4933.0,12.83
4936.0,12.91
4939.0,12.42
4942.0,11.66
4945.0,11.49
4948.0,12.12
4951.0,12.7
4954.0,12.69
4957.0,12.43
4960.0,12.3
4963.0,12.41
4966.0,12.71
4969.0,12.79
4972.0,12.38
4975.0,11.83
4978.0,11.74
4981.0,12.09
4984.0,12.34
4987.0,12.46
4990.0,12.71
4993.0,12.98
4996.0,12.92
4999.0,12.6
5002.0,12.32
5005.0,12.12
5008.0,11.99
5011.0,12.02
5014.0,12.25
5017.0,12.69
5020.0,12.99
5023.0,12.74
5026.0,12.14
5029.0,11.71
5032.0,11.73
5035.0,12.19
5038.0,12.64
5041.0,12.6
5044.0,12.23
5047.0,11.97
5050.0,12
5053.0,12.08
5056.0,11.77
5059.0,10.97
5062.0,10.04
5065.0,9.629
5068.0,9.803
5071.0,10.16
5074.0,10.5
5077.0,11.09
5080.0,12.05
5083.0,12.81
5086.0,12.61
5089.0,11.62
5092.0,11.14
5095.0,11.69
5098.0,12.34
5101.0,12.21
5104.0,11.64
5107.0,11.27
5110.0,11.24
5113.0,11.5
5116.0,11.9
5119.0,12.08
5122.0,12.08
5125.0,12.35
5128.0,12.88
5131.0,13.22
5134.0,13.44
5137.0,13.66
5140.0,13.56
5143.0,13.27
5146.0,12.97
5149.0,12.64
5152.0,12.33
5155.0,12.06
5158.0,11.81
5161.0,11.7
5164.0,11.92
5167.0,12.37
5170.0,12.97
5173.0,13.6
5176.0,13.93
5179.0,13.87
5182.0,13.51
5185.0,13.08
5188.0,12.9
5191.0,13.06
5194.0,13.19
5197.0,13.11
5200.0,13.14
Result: 3.14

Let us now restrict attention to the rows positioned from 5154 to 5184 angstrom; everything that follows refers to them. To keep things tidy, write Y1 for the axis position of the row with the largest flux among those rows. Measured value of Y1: 5176.0 angstrom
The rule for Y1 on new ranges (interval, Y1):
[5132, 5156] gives 5137.0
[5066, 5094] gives 5083.0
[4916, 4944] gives 4936.0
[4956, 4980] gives 4969.0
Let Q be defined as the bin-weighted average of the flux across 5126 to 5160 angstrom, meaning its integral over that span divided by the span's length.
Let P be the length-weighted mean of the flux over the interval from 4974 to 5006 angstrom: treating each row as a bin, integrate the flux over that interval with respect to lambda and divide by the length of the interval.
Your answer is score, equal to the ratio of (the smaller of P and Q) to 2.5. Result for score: 4.95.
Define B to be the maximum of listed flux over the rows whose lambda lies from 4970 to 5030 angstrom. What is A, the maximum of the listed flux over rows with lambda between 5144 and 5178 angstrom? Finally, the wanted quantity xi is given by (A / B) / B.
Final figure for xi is 0.0826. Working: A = 13.93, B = 12.99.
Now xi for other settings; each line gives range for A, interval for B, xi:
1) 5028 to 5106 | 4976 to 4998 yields 0.0760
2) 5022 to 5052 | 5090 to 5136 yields 0.0705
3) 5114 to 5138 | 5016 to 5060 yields 0.0810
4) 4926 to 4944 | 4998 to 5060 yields 0.0765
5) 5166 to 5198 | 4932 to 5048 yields 0.0826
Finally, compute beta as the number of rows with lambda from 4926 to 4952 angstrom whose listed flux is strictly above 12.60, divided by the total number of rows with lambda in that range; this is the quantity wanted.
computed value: 0.33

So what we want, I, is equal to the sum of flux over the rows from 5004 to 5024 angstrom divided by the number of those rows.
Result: 12.40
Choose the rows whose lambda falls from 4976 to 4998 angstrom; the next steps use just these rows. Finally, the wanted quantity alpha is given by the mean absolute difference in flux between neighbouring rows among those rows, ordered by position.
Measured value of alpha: 0.22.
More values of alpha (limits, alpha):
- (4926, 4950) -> 0.38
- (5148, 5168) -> 0.27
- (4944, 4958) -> 0.37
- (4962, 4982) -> 0.30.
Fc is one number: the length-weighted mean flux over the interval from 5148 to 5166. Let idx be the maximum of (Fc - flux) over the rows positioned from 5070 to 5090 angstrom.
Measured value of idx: 1.9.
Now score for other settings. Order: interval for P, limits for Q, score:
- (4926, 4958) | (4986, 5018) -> 4.95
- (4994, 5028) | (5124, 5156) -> 4.97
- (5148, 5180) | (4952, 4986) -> 4.94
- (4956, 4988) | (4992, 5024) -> 4.92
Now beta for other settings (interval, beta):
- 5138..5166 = 0.44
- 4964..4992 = 0.33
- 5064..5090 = 0.22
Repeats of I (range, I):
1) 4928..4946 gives 12.30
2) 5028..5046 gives 12.18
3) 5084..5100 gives 11.88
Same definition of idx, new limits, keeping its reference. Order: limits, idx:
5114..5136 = 0.2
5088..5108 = 0.9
